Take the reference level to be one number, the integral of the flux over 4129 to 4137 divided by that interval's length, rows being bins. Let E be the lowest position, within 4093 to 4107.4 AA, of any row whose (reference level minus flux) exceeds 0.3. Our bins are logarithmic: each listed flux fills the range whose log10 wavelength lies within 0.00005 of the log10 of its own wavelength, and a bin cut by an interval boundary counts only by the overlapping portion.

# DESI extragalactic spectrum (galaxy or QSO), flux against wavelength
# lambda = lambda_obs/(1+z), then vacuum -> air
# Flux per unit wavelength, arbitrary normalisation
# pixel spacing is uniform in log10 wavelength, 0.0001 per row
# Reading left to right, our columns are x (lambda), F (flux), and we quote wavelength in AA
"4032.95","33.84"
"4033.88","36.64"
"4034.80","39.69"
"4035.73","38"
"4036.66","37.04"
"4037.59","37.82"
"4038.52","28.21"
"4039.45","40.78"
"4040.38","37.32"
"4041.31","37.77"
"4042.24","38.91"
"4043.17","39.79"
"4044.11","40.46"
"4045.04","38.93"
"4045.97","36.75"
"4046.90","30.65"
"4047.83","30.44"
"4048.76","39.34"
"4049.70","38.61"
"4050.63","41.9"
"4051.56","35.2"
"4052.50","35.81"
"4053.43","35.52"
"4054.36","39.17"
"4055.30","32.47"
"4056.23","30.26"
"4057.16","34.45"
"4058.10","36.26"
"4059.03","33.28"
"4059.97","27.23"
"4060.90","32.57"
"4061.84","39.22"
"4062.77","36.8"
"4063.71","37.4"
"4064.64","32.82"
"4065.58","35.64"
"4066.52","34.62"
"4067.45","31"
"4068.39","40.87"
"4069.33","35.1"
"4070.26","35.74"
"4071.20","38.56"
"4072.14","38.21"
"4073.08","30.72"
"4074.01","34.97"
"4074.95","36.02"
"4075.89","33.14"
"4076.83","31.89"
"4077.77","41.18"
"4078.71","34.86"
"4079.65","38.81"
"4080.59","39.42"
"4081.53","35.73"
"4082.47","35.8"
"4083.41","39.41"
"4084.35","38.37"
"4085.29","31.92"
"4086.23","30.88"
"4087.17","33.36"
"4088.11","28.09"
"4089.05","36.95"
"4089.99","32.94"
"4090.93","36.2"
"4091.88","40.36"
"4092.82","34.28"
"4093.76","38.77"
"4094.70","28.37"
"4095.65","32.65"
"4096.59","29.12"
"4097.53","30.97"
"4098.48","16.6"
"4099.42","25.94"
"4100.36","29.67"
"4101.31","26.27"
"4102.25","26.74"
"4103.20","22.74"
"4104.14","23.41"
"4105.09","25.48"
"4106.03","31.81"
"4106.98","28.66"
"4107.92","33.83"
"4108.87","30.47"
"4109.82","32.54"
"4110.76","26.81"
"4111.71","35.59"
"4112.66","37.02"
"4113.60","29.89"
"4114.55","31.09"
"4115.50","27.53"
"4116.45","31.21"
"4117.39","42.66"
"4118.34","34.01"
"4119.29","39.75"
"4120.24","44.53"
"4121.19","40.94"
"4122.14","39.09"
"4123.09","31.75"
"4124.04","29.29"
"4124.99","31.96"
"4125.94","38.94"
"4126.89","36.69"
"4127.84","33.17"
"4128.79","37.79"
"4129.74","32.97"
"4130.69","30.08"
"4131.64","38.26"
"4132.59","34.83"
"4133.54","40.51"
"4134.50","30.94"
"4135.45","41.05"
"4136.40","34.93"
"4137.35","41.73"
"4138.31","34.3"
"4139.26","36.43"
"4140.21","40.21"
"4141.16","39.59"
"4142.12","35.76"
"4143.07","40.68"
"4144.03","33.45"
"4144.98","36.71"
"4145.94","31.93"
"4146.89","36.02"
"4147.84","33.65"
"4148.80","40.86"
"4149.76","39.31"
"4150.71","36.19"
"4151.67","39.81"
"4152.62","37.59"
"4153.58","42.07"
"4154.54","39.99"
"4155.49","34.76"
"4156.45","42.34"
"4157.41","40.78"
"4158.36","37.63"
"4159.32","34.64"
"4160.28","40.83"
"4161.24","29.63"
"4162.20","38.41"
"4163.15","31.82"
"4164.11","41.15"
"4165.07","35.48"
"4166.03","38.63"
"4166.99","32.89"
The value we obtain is 4094.70 AA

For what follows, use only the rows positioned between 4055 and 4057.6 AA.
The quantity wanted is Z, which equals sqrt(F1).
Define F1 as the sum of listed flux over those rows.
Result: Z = 9.9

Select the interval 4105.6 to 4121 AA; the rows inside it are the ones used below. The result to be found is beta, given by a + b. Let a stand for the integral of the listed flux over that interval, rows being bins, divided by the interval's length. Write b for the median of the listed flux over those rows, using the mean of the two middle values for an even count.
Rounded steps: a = 33.7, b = 32.2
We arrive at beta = 65.9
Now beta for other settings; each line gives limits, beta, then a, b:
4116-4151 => 73.0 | 36.6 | 36.4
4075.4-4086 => 72.1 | 36.3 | 35.8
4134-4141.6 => 75.4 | 37.4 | 38.0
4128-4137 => 70.7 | 35.7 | 34.9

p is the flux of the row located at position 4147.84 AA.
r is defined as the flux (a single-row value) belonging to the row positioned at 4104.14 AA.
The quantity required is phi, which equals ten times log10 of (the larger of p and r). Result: 15.3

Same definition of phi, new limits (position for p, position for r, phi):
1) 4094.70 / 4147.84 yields 15.3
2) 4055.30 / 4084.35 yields 15.8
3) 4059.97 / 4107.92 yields 15.3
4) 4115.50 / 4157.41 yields 16.1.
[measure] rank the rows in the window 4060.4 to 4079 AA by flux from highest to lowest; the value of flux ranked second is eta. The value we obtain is 40.87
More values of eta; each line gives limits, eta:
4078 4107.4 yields 39.42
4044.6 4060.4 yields 39.34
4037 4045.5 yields 40.46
